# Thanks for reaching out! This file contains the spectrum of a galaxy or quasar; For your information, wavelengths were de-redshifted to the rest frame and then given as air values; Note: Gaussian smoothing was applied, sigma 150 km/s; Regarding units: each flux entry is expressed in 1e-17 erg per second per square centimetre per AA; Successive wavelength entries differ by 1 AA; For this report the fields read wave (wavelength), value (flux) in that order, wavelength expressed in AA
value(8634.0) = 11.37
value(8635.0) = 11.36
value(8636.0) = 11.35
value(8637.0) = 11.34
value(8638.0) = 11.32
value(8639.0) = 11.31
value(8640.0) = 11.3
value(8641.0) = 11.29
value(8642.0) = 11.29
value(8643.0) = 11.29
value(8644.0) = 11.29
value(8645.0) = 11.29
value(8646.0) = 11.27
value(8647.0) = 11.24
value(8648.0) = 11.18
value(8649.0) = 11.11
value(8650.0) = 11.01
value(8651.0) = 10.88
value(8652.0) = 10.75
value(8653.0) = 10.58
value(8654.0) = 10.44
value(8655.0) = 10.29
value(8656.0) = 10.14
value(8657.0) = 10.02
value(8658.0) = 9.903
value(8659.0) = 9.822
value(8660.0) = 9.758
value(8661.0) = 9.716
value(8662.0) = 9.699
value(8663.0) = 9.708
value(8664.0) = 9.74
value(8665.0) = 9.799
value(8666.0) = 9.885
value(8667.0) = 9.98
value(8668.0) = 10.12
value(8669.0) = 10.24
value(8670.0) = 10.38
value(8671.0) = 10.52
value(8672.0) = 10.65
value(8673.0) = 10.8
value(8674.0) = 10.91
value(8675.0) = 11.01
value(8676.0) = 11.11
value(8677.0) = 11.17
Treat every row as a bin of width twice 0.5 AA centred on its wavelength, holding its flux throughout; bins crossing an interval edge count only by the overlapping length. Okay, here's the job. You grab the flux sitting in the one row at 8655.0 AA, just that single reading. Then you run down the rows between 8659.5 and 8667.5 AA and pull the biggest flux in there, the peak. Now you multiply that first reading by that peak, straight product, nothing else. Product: 103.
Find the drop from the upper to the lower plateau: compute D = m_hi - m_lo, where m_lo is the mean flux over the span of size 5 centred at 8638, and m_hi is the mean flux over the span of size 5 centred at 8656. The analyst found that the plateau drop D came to -1.17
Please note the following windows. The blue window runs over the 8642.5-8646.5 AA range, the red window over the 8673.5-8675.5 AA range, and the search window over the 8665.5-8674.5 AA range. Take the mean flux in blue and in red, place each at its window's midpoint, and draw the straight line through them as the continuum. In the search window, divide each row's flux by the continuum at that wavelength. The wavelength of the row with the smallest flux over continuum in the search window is 8666.0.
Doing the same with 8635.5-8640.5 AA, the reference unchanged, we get 8638.0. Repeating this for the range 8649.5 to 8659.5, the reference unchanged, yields 8659.0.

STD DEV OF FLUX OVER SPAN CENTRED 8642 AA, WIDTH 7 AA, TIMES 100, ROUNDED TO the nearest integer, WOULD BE 1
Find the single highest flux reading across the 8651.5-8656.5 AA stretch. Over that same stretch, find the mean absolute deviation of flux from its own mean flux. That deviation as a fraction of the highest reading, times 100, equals 1.7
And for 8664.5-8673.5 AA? 2.7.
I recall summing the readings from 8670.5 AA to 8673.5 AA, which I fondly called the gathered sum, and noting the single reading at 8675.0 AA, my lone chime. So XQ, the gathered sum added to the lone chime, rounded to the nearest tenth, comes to 43.0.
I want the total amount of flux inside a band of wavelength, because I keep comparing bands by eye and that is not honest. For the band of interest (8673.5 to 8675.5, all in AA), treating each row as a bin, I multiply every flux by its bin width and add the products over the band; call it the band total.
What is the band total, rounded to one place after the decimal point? 21.9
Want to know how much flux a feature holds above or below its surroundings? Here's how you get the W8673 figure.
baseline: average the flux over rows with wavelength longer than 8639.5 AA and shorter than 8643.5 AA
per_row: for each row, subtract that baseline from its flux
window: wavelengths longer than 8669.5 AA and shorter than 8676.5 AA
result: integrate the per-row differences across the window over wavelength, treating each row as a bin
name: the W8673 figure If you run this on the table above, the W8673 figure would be -3.7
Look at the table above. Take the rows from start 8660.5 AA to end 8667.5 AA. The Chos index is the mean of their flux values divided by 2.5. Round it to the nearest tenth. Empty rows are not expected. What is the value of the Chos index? 3.9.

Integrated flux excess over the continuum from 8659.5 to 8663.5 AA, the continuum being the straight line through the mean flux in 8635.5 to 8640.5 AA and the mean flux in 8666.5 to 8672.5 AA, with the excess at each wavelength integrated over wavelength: -3.4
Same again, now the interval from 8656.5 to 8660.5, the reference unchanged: -3.2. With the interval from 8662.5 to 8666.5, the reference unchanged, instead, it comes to -2.8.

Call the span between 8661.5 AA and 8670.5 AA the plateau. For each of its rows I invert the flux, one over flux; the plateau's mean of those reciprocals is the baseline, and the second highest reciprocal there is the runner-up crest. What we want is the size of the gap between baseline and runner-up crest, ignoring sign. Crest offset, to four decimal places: 0.0025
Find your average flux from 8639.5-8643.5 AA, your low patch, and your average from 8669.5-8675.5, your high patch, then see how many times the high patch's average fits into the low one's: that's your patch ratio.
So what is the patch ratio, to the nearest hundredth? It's 1.05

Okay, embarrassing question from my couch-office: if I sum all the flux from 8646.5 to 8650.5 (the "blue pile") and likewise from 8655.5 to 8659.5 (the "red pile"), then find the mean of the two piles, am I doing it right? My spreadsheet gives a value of 42.2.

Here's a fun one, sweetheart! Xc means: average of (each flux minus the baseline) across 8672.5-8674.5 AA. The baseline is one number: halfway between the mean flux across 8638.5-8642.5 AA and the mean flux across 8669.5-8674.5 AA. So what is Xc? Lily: -0.12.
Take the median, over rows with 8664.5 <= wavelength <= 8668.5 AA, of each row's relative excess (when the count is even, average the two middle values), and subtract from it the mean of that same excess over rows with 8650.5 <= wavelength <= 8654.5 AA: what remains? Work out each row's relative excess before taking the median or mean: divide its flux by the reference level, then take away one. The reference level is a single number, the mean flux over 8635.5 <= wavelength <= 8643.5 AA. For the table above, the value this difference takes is -0.065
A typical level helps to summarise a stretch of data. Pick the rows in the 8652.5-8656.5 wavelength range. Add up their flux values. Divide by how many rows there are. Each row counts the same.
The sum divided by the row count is 10.4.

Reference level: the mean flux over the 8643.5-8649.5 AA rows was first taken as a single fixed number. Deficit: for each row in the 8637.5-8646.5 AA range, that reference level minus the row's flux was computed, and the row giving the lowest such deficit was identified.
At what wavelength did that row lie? 8638.0 AA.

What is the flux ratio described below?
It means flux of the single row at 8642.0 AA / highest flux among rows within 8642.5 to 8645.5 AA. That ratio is 1.000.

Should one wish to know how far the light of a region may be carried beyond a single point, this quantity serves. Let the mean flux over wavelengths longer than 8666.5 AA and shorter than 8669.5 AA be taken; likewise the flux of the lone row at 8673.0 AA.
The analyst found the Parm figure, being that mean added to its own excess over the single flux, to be 9.4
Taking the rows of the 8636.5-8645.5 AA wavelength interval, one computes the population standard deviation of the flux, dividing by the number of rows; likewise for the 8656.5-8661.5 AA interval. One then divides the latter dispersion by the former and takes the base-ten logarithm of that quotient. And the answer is 0.8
